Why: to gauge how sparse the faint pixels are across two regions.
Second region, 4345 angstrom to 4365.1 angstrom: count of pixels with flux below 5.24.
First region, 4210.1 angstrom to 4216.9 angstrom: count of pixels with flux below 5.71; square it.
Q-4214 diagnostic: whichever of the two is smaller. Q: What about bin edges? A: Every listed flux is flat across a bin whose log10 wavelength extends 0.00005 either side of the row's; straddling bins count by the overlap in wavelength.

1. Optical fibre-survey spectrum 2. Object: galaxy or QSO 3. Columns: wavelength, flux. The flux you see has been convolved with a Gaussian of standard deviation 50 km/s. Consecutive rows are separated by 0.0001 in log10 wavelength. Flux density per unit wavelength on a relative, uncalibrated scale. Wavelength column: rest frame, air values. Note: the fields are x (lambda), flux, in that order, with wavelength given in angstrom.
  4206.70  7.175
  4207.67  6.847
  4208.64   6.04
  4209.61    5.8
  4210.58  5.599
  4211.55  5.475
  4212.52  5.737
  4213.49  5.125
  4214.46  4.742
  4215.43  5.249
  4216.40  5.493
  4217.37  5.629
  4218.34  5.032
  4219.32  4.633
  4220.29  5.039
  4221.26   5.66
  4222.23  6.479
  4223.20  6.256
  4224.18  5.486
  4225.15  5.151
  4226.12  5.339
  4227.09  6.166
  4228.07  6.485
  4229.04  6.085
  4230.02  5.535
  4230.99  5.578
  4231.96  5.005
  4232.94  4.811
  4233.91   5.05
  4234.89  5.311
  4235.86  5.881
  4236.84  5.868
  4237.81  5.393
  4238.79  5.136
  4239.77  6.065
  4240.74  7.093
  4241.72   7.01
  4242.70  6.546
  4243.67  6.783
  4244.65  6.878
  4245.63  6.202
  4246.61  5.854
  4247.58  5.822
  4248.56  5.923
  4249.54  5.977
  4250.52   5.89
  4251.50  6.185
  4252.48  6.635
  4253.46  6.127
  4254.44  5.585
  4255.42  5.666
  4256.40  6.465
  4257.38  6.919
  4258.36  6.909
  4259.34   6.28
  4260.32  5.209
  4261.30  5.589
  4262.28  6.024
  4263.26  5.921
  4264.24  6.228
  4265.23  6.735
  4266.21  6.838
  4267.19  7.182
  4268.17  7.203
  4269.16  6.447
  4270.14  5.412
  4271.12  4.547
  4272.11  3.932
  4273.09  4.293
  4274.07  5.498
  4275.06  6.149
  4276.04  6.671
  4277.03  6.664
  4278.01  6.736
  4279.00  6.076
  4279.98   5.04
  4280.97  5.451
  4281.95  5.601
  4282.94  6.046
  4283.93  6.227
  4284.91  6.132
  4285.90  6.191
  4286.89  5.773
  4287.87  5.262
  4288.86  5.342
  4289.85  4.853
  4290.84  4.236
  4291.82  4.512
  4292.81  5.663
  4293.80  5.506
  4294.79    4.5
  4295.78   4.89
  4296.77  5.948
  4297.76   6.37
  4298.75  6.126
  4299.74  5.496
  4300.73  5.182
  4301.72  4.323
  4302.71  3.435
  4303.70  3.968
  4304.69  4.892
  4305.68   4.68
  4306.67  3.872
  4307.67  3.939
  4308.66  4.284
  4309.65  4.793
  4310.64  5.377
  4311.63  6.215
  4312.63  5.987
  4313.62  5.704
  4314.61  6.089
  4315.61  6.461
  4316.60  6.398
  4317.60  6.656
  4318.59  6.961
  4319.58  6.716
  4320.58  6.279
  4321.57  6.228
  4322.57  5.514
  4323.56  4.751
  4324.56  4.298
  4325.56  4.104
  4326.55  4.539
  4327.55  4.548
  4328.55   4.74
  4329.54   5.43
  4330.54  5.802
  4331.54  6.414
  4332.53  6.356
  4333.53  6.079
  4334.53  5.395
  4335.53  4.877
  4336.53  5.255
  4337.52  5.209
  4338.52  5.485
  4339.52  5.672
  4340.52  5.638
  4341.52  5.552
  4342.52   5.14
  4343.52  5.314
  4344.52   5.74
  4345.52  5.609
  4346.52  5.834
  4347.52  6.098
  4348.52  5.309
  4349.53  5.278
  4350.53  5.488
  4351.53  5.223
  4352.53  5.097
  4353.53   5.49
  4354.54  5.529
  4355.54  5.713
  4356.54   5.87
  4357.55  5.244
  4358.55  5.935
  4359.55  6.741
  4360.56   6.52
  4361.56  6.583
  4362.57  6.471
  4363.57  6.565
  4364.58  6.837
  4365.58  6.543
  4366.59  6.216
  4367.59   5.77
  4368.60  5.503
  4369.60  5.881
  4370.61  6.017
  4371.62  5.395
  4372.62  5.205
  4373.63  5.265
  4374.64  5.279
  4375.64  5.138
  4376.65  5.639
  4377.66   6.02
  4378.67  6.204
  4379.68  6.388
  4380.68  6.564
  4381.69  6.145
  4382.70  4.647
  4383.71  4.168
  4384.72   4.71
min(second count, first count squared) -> 2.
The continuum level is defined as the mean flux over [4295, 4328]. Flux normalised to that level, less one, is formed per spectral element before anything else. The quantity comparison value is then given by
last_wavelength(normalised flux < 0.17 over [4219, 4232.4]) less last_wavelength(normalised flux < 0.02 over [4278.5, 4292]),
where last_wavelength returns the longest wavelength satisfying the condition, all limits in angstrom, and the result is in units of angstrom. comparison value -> -59.9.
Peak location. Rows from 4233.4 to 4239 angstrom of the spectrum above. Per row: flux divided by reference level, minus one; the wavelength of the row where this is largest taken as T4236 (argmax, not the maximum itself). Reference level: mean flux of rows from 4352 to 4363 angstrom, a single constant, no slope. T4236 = 4235.86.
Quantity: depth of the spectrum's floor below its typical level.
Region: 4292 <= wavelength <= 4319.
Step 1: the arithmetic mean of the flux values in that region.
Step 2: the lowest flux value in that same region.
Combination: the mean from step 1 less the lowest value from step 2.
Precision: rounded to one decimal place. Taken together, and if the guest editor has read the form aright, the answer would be 1.9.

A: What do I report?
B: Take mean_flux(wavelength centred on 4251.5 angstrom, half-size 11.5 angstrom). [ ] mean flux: 6.2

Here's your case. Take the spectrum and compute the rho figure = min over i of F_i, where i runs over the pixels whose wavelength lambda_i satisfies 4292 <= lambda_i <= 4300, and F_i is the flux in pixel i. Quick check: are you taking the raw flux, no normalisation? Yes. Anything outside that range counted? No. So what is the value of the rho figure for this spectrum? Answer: 4.5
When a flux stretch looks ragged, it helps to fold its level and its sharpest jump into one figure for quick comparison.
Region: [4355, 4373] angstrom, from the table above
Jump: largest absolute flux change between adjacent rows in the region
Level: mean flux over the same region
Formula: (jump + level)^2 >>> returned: 47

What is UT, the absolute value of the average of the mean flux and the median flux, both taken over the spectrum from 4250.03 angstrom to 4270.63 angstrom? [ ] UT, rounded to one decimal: 6.2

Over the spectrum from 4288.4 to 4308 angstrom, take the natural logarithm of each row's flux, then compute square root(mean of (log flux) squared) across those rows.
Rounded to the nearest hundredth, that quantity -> 1.58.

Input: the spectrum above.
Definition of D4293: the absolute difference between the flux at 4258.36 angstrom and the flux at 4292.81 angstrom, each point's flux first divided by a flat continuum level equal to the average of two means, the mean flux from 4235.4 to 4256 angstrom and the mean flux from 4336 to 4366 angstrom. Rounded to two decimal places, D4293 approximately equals 0.21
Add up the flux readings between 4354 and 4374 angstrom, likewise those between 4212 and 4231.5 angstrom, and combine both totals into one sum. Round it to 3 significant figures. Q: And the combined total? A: 231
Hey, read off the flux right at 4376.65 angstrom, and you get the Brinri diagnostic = 5.639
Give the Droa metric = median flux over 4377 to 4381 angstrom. 6.3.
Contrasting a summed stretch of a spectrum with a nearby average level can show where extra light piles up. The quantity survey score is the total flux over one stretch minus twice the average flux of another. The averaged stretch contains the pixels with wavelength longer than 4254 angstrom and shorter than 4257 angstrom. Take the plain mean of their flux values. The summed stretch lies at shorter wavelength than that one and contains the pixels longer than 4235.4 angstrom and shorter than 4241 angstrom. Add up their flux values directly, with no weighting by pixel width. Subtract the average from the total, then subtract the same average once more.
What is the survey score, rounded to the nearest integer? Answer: 24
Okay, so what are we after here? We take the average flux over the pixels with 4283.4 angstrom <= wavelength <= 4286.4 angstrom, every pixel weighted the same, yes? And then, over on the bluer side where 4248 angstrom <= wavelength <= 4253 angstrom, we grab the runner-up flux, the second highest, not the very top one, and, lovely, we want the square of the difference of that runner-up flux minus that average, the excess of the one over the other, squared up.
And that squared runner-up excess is 0.00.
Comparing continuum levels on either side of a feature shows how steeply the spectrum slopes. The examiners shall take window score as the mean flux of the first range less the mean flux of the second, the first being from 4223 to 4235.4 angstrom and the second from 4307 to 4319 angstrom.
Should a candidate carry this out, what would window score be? -0.2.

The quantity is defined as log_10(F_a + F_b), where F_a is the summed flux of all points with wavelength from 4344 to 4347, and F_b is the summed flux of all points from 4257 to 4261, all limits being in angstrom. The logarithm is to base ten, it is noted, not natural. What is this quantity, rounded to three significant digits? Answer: 1.63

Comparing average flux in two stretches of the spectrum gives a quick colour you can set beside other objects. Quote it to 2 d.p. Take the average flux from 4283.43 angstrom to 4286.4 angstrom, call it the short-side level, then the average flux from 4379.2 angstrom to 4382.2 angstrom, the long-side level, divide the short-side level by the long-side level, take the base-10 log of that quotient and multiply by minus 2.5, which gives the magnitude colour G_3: 0.03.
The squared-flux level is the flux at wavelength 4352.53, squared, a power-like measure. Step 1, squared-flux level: 26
